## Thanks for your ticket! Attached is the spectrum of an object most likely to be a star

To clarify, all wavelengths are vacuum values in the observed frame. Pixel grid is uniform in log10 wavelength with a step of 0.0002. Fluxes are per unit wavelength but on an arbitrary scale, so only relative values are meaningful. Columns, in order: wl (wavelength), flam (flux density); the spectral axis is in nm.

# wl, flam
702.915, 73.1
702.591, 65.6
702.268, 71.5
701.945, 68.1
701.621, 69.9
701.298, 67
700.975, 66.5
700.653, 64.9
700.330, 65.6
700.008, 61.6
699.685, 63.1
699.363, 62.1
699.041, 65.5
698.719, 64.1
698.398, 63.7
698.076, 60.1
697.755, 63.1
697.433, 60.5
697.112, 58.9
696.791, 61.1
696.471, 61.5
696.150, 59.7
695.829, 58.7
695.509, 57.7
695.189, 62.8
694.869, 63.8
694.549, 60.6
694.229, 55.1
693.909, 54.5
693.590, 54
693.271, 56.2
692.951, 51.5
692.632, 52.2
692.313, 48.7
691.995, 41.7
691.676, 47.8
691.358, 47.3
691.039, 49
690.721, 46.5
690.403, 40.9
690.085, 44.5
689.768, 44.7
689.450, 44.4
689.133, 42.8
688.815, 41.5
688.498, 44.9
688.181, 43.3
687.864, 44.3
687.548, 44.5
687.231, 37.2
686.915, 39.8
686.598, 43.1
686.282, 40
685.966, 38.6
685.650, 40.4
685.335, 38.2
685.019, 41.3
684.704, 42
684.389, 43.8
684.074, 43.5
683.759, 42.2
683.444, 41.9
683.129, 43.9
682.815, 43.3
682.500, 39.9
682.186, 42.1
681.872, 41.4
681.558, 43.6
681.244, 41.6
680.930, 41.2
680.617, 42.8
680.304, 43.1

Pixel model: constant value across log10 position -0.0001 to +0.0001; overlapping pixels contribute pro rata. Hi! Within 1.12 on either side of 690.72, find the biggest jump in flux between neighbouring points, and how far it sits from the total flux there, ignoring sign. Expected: 315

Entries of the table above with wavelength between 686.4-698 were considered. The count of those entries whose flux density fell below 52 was 20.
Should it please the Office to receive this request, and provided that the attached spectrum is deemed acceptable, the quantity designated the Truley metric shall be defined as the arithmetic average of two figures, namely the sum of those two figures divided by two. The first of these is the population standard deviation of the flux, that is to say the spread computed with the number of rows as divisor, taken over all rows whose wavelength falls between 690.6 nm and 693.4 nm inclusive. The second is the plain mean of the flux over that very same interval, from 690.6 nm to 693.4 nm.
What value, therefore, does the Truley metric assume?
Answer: 26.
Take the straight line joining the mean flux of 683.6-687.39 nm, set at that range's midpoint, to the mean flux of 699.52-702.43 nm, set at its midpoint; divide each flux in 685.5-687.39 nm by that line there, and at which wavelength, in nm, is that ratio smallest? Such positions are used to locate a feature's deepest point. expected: 687.231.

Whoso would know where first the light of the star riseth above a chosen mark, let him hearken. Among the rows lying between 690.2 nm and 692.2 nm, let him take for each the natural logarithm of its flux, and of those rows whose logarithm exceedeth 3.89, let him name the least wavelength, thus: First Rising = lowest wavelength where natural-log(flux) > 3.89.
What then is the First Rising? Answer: 691.039 nm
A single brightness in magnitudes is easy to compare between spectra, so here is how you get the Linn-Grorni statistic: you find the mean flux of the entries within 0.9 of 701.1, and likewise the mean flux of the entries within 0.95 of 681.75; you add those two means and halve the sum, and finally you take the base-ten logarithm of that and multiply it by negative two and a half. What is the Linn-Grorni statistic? -4.34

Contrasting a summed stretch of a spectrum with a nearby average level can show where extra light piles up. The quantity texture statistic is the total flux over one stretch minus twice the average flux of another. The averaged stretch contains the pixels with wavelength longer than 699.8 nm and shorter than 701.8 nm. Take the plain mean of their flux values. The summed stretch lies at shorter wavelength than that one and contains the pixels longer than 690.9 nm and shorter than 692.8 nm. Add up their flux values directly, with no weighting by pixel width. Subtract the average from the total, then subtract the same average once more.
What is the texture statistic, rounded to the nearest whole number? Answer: 155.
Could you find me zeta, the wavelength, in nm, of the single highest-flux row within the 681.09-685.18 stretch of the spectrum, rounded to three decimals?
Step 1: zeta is 683.129 nm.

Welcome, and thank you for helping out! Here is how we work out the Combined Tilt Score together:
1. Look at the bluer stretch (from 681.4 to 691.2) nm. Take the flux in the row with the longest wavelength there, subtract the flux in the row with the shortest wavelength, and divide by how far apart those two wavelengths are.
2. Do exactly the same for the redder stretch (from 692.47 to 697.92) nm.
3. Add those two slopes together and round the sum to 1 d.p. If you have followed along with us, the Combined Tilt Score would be 2.7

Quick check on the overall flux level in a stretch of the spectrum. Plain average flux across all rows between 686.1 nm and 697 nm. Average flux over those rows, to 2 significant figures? 50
